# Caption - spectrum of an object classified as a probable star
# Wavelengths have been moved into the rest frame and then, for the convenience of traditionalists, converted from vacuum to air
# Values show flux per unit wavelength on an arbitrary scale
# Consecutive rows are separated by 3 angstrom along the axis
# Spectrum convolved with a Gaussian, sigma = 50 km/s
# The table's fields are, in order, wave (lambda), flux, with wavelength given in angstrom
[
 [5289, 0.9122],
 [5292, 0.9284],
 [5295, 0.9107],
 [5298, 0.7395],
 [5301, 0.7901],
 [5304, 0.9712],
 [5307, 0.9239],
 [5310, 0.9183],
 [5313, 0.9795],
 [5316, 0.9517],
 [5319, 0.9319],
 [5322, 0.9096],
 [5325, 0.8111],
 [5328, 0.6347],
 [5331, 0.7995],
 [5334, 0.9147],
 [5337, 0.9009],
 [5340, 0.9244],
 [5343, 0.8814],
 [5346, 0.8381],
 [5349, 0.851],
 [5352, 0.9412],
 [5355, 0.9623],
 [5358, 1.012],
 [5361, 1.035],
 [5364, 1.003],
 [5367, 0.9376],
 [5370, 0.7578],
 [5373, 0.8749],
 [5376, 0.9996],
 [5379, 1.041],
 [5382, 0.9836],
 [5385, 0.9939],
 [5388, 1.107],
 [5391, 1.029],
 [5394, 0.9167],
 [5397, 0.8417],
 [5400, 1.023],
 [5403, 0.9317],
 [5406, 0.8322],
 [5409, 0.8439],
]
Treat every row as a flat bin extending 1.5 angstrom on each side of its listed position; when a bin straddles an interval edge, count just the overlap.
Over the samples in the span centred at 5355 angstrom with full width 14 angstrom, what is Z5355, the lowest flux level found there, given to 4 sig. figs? 0.8510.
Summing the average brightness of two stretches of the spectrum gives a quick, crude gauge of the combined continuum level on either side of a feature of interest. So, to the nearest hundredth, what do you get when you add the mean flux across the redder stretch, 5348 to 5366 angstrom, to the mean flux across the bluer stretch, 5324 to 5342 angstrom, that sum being 1.80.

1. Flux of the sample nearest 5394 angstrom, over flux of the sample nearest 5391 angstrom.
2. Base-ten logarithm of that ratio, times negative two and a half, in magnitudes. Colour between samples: 0.13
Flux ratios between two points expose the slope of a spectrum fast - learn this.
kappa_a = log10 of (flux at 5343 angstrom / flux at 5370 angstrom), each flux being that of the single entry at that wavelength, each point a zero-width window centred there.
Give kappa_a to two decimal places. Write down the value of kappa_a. 0.07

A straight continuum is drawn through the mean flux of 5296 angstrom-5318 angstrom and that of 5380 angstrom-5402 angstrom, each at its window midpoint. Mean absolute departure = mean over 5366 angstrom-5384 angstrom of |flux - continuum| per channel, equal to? 0.071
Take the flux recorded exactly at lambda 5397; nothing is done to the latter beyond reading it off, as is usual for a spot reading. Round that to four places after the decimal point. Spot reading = 0.8417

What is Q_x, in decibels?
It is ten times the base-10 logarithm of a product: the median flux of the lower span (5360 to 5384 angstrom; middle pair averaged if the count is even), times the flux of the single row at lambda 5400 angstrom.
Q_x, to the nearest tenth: 0.1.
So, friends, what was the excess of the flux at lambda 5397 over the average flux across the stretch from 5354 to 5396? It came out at -0.13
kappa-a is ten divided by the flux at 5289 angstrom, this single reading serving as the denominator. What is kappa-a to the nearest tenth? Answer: 11.0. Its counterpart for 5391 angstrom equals 9.7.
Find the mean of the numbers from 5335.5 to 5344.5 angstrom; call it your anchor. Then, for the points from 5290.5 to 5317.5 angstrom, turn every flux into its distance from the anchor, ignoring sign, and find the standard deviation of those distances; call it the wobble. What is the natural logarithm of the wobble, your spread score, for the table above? -3.0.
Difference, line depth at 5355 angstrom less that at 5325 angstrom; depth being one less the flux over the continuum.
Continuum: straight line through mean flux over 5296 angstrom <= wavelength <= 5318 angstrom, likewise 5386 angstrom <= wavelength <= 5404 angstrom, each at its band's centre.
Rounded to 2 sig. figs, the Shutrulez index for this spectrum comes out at -0.14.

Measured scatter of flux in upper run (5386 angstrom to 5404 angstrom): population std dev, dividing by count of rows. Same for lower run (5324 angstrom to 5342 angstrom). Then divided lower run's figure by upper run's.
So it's 1.2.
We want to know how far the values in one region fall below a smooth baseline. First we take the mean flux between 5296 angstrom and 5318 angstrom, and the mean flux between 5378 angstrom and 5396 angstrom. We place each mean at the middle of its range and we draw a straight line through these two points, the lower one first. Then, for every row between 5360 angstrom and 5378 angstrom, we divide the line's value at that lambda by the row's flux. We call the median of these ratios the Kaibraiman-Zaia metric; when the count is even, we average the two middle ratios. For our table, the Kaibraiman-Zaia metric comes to 1.02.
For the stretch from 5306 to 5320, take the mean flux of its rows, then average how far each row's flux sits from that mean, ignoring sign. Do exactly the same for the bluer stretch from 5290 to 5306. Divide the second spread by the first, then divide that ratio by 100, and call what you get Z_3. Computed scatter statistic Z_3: 0.042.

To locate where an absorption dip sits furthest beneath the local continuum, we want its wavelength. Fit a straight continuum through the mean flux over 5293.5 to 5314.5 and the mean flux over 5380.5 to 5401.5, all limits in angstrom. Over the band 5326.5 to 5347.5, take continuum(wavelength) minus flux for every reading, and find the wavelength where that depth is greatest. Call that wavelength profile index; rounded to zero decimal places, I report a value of 5328 angstrom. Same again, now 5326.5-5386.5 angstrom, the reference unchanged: 5328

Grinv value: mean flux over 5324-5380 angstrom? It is 0.90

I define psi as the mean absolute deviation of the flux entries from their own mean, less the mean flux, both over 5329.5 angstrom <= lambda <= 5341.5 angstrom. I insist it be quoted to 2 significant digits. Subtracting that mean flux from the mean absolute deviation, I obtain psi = -0.84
